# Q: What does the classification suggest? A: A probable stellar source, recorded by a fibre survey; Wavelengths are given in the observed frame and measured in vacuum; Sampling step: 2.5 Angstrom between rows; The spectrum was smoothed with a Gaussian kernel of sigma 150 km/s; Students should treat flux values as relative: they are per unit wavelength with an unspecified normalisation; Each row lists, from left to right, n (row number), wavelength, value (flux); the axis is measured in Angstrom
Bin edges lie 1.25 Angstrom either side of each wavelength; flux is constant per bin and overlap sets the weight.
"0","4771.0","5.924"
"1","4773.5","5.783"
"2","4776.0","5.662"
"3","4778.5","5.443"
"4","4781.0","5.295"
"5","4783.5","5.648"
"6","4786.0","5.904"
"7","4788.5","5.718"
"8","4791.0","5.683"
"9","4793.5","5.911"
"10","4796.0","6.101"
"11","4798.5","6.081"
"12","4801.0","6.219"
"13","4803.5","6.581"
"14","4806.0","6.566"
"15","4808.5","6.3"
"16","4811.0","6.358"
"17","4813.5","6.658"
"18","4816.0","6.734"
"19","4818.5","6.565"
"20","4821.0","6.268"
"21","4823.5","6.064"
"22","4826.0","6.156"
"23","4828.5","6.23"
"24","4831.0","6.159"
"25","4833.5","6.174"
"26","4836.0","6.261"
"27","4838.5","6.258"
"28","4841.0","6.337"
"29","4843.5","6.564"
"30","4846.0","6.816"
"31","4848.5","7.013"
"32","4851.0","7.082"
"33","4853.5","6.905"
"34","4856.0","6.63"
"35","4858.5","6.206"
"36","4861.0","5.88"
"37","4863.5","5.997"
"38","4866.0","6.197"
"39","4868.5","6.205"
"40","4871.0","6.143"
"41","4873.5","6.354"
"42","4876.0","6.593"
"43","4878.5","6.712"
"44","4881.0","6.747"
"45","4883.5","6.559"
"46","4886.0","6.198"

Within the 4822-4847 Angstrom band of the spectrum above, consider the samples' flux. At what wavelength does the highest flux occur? 4846.0 Angstrom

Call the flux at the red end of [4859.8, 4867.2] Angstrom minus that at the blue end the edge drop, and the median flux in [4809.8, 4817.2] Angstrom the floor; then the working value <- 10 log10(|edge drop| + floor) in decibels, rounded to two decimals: 8.44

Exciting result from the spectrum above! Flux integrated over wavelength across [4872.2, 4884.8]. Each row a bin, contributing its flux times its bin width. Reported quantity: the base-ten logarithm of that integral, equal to 1.92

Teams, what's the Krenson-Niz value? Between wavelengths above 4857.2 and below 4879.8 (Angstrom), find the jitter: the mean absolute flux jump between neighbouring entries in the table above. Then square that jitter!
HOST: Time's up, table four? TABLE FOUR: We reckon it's 0.0257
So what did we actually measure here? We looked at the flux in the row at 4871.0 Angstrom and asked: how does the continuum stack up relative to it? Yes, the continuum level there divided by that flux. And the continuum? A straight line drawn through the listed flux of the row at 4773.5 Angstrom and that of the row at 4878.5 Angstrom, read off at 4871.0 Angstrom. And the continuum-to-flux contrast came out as 1.08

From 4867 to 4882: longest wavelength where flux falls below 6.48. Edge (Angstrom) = 4873.5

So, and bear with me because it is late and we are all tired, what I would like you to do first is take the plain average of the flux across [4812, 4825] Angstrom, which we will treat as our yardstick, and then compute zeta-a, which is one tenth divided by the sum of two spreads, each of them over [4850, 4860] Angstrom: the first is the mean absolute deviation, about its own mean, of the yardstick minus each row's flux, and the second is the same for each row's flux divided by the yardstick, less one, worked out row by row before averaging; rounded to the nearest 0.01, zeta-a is 0.30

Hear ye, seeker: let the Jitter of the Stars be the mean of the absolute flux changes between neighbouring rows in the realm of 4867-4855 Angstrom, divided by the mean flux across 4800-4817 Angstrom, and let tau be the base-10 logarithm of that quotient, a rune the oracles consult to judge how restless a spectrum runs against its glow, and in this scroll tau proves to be -1.39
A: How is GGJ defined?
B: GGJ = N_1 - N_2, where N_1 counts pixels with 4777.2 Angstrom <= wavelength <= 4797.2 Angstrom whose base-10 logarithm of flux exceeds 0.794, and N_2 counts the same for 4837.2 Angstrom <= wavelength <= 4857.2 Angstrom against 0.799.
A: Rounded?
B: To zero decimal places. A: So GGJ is -7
